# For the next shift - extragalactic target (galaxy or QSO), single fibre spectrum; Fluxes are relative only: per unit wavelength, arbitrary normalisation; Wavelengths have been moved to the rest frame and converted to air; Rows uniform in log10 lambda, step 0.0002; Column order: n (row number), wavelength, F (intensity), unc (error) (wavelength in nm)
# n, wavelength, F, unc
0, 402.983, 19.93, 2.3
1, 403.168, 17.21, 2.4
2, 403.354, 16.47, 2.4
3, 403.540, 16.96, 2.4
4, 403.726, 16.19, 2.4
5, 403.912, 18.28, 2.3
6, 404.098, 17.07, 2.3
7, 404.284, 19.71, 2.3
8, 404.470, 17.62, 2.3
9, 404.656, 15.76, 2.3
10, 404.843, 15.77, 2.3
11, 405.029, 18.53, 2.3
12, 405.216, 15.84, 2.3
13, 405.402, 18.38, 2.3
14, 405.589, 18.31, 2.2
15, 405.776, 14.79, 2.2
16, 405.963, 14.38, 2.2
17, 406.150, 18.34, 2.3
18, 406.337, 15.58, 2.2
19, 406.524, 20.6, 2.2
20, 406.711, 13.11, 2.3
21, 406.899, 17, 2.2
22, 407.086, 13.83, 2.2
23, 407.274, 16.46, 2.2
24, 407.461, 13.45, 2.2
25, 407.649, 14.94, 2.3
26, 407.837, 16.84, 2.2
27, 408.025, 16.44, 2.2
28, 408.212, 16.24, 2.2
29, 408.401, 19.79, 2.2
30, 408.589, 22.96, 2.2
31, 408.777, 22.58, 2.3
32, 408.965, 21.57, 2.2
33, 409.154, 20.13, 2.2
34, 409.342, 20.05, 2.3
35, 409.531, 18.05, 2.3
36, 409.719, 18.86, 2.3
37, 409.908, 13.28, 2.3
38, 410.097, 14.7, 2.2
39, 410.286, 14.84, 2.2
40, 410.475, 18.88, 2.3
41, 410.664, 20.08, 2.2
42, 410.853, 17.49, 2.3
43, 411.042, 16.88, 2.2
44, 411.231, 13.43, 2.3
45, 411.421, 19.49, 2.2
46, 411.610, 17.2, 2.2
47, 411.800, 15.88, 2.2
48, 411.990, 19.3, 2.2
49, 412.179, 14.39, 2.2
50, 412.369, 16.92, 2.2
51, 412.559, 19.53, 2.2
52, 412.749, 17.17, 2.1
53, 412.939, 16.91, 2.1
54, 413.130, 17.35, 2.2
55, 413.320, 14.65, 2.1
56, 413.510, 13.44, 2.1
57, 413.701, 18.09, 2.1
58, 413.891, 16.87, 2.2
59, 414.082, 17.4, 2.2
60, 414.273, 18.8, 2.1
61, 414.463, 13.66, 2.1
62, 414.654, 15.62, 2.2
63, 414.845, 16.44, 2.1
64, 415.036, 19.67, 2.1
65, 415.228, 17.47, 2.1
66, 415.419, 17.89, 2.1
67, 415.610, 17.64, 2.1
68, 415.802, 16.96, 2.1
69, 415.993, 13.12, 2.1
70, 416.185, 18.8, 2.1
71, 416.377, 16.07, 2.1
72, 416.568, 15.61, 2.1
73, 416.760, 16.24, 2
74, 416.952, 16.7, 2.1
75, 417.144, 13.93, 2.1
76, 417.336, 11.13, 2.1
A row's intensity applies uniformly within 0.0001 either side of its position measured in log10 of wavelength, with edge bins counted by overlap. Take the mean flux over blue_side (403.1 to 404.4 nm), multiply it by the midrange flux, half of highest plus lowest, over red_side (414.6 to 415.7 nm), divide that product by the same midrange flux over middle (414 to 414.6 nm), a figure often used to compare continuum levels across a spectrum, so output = 19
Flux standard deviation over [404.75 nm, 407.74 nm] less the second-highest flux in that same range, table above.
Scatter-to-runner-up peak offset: -16.4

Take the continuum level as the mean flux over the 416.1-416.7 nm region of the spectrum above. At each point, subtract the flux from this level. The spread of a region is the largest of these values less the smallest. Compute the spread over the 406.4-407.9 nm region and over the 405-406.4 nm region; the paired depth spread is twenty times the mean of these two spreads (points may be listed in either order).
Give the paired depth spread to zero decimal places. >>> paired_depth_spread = 116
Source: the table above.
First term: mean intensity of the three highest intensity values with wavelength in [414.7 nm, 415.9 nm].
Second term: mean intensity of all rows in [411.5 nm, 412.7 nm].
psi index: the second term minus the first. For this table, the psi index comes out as -1.2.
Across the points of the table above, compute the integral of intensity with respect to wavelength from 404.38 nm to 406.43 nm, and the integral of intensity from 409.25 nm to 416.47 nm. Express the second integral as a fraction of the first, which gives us 3.6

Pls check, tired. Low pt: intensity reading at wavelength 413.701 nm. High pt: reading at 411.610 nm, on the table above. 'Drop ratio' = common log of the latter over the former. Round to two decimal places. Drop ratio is -0.02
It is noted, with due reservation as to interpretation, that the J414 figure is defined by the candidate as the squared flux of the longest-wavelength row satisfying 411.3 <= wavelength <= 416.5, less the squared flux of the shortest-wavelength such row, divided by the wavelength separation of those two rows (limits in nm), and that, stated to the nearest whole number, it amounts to -25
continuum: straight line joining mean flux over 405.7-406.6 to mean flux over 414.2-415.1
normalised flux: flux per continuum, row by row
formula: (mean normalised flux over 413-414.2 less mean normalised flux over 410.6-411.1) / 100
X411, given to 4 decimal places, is -0.0011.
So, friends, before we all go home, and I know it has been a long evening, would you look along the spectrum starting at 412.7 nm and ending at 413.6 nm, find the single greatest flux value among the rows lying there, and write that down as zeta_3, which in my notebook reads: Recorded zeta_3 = 17.35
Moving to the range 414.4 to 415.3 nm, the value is 19.67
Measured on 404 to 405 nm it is 19.71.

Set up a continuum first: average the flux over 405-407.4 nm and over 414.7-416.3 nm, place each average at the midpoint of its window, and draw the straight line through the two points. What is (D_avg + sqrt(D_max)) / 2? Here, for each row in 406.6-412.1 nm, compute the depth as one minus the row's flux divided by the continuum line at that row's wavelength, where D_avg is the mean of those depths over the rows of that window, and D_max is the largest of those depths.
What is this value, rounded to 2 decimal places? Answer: 0.21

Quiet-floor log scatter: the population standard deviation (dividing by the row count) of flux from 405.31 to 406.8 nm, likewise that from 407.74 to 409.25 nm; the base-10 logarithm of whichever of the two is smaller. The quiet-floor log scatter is 0.38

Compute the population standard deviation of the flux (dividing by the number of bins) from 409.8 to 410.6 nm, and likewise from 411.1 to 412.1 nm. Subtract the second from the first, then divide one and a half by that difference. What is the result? -8.7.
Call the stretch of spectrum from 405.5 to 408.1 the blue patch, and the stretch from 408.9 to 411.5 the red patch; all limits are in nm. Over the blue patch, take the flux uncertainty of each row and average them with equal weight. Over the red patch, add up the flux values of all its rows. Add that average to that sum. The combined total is 250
